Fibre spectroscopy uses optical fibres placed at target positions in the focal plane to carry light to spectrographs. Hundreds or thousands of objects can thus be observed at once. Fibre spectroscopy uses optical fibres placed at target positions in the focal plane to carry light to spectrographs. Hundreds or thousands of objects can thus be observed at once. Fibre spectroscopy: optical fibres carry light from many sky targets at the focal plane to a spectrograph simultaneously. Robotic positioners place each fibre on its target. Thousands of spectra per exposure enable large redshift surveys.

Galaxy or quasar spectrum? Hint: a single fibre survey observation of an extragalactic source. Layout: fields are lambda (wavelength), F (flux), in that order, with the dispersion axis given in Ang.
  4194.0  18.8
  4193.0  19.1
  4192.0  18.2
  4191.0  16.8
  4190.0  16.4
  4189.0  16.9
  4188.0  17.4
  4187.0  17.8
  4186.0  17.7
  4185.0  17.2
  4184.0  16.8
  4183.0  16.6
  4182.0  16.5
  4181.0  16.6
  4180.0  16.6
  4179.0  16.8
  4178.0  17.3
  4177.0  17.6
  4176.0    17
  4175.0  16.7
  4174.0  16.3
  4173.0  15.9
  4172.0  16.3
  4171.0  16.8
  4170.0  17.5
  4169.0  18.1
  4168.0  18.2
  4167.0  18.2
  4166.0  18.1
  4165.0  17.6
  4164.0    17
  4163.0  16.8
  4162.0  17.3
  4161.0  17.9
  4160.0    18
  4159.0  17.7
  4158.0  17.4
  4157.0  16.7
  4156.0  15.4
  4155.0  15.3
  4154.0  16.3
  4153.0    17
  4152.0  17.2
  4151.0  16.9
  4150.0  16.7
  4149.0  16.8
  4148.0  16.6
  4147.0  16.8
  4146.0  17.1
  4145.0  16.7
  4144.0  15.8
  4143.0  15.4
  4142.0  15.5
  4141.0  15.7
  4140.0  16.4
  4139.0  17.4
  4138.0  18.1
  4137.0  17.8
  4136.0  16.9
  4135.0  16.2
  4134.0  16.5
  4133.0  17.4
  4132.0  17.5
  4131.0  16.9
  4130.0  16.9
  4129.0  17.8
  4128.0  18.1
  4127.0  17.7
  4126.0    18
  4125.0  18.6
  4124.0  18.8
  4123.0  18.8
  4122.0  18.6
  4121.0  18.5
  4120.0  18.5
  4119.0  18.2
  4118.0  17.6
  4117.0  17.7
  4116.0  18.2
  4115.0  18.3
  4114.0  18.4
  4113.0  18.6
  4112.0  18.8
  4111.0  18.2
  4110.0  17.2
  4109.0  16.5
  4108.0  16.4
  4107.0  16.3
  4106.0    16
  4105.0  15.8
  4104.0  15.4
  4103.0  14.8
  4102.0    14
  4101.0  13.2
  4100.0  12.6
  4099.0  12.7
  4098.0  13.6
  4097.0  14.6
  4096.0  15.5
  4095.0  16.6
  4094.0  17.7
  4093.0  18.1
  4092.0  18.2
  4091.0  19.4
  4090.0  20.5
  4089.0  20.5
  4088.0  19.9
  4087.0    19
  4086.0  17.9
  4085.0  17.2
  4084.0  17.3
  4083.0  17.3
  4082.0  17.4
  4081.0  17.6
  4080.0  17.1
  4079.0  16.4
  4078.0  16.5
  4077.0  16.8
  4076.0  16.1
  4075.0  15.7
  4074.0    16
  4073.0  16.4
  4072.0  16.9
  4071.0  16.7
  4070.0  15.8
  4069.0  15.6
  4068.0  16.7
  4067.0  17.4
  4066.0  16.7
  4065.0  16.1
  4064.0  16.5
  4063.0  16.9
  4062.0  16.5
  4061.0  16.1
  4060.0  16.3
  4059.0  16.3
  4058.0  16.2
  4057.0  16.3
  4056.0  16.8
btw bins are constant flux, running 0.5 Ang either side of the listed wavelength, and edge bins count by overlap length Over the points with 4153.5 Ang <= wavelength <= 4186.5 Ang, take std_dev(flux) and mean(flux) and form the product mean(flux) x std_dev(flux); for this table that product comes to 13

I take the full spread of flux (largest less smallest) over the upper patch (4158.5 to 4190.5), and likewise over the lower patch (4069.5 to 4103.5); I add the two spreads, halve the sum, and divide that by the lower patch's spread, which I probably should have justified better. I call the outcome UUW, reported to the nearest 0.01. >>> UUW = 0.65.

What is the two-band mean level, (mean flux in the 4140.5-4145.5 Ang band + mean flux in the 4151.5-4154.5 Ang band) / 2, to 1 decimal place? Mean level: 16.3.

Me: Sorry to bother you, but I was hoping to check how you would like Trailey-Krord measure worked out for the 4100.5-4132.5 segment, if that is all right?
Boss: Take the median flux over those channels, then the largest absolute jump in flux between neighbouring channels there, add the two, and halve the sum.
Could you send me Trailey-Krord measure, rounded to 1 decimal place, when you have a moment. 9.4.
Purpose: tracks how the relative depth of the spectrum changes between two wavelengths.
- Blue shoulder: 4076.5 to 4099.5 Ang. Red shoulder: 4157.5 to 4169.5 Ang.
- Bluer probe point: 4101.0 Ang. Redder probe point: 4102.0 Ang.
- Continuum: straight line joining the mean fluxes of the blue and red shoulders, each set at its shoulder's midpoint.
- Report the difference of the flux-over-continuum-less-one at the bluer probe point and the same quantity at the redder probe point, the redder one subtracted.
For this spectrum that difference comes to -0.046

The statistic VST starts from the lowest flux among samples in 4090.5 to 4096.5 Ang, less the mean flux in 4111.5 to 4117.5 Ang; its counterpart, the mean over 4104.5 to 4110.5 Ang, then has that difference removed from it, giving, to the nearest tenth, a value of 19.2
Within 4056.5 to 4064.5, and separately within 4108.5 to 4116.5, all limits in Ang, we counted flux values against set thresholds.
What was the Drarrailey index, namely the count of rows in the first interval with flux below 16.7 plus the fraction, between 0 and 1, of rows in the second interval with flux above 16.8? 8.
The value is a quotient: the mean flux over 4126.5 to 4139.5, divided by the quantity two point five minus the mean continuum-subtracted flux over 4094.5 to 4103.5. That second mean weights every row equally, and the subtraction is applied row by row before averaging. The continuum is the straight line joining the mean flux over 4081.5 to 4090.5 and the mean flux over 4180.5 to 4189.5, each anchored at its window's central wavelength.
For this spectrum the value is 2.6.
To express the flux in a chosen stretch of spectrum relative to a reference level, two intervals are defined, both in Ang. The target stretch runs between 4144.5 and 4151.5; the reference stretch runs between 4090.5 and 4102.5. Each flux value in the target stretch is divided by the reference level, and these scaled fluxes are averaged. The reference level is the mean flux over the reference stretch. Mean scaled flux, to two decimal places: 1.08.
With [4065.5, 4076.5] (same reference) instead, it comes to 1.05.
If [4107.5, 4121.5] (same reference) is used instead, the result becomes 1.16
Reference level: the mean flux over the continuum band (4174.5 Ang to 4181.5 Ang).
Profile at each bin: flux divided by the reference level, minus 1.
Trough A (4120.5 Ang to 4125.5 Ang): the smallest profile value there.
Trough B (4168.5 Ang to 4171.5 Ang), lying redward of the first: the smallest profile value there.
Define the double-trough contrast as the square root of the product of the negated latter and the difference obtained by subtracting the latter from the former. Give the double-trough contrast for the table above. 0.029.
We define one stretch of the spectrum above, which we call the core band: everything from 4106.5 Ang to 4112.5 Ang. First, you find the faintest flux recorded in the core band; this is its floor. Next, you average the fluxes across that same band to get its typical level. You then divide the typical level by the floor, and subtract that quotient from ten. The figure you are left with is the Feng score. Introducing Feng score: 8.94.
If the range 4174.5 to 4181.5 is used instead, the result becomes 8.98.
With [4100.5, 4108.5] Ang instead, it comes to 8.85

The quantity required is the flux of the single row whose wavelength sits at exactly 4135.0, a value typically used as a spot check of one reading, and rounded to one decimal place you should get 16.2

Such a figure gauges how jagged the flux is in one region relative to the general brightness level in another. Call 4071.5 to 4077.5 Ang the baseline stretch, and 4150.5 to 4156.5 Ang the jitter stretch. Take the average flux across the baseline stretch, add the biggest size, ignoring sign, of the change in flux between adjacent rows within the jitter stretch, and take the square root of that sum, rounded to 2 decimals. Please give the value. 4.16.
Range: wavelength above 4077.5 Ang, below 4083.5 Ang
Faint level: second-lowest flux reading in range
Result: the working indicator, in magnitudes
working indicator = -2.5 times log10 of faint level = -3.04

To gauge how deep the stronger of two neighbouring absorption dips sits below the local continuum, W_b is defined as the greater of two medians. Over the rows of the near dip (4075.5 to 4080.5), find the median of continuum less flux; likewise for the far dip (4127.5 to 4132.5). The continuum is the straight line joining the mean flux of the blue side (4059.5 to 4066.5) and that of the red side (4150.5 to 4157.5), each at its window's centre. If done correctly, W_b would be -0.1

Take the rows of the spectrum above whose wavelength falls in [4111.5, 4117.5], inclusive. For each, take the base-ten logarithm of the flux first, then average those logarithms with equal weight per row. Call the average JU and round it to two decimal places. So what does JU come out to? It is 1.26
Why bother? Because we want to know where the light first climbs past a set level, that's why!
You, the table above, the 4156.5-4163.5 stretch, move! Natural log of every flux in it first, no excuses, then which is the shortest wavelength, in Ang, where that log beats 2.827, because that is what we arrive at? 4158.0 Ang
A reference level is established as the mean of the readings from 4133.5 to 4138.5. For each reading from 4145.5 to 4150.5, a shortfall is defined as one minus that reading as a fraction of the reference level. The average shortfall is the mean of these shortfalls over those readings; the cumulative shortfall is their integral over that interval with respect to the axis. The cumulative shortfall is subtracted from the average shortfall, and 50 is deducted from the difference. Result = -50.1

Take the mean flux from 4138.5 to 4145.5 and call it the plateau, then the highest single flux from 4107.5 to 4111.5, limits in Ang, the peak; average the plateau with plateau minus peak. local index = 7.0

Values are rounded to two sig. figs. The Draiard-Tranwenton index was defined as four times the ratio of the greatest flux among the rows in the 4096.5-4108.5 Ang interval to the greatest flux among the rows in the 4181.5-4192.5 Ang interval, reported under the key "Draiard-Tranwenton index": 3.6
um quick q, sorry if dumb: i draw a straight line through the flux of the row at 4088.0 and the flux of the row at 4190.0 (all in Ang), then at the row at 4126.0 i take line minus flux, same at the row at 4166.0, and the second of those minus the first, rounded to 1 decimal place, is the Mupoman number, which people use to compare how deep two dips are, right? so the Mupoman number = -1.5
